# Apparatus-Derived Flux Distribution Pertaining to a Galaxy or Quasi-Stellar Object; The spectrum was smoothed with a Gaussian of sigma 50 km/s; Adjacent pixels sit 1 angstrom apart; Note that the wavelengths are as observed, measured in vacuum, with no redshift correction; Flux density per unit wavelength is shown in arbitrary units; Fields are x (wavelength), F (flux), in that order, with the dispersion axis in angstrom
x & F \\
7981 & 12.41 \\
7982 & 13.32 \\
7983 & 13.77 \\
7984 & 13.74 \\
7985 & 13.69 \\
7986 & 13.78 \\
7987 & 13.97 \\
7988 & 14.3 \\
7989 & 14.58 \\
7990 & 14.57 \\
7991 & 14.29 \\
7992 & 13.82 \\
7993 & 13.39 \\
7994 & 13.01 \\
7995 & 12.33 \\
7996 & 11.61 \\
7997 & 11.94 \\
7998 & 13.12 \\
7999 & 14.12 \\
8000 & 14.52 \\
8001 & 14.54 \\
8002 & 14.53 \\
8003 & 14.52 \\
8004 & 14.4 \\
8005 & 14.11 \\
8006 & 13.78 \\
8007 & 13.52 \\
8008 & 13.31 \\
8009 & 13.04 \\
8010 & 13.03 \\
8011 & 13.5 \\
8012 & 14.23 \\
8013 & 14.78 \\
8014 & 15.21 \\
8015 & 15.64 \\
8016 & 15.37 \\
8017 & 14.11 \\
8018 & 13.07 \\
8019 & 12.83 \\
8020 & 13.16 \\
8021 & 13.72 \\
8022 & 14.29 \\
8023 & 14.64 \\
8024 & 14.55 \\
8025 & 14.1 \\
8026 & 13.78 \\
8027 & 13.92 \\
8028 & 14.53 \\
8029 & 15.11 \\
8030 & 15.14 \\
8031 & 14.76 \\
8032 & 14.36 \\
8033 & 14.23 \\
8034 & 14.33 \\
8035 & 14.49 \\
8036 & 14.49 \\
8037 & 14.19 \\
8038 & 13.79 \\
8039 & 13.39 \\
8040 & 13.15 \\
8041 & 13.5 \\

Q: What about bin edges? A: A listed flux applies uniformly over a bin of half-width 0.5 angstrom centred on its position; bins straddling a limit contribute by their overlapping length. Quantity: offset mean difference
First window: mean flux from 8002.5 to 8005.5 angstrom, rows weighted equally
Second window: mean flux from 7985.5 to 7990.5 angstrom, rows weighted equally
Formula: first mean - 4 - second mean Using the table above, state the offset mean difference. -3.90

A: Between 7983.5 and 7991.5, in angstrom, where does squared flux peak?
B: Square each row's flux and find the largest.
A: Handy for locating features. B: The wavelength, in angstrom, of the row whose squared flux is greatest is 7989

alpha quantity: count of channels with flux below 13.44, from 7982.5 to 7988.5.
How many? 0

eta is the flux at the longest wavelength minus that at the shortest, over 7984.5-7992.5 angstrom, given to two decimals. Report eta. 0.13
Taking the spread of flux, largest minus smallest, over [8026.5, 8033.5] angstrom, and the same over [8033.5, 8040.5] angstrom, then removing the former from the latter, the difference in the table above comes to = 0.1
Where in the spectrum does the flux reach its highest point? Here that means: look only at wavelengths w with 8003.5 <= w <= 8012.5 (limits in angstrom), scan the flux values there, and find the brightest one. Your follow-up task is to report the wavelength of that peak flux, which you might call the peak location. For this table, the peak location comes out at 8004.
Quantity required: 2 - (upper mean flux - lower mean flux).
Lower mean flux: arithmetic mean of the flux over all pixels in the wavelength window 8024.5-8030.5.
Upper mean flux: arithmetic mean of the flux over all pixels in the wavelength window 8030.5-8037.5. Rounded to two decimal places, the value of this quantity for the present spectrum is 2.02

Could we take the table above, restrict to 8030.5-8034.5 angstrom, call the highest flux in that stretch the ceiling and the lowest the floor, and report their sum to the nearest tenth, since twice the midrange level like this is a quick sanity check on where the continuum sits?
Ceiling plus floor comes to 29.0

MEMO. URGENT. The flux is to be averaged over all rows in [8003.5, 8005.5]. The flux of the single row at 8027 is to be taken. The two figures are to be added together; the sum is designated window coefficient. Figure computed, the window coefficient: 28.2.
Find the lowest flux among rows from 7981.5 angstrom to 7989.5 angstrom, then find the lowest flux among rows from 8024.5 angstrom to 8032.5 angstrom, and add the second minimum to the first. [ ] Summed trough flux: 27.1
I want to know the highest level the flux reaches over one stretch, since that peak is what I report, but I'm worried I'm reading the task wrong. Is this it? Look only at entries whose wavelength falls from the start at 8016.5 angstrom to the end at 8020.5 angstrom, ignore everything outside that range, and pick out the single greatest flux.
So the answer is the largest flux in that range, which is 14.11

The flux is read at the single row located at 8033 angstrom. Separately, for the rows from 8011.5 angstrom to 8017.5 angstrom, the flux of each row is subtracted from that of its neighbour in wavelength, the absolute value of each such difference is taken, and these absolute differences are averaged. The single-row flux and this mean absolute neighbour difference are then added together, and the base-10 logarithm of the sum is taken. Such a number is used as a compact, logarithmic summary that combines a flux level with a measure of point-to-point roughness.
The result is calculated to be 1.17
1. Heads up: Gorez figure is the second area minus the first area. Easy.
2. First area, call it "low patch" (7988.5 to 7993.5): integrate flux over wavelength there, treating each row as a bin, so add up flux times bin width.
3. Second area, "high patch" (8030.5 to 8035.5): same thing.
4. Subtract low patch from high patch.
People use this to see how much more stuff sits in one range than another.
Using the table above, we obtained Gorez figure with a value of 1.5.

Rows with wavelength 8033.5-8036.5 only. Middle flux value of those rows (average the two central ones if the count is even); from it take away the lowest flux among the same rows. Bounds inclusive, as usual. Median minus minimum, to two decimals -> 0.16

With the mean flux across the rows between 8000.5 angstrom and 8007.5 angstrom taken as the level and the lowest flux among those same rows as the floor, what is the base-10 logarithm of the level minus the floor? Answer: -0.17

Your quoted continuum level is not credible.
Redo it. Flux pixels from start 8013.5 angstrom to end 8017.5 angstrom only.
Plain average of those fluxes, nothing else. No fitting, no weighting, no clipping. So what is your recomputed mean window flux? 15.1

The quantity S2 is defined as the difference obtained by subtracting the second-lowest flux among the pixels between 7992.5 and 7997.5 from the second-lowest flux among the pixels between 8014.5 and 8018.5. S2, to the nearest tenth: 2.2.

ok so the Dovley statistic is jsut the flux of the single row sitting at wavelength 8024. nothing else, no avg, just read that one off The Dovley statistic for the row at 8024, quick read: 14.55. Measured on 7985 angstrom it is 13.69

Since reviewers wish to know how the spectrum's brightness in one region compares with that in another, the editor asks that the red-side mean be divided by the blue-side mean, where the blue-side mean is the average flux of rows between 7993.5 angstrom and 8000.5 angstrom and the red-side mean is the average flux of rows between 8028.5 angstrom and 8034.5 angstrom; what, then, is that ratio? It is 1.13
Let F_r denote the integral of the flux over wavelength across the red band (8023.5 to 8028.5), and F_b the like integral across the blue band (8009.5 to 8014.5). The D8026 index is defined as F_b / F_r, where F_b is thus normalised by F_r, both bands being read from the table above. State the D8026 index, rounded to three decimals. 0.998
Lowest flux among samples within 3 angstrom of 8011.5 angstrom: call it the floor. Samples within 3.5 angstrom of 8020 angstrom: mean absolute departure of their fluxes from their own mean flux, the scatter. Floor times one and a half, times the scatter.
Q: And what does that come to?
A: 11.2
